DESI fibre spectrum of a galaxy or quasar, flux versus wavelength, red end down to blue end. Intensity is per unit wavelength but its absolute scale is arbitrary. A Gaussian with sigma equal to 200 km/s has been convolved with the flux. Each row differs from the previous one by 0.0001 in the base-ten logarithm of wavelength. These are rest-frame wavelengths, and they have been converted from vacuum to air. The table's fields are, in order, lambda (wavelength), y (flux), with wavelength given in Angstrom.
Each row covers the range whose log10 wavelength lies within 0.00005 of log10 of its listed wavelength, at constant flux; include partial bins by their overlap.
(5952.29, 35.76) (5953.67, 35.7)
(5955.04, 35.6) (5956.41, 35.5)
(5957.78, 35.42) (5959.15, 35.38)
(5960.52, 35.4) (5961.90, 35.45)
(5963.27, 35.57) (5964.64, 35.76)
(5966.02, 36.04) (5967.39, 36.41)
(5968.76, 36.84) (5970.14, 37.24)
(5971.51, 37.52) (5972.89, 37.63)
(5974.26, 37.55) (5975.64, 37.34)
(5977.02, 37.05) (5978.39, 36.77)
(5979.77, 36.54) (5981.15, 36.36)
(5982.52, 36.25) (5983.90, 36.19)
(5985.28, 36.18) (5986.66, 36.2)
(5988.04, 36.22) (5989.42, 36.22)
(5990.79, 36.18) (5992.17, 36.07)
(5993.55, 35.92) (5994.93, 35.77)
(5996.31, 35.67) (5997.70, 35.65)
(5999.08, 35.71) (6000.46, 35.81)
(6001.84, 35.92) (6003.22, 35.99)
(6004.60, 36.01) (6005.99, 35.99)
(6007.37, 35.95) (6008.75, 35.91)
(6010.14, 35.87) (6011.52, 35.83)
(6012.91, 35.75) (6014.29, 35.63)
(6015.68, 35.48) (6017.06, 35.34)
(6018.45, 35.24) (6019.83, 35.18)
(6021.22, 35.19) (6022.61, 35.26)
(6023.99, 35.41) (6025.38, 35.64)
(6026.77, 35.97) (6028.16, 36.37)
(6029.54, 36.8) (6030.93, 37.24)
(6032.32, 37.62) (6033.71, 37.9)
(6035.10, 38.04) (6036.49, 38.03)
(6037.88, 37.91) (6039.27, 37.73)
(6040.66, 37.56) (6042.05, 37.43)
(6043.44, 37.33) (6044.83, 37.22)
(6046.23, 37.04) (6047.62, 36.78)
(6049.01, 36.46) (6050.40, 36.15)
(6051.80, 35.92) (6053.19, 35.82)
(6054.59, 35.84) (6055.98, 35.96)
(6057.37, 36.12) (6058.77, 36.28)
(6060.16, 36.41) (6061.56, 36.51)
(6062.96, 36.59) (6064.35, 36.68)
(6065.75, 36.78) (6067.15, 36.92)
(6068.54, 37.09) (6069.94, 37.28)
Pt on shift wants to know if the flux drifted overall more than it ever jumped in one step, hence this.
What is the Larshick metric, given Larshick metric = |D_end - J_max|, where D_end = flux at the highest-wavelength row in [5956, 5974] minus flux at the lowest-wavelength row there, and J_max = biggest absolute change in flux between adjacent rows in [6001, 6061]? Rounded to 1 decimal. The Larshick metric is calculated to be 1.7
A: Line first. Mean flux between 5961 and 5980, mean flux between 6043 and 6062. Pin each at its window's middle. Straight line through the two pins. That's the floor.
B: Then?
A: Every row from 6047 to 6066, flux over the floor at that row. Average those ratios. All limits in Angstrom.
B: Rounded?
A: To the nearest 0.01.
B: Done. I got 1.00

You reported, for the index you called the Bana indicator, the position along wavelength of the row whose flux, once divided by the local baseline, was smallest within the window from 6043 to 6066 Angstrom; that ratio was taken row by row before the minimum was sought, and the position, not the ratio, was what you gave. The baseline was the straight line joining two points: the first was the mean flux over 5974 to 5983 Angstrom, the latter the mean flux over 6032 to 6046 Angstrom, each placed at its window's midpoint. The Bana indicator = 6053.19 Angstrom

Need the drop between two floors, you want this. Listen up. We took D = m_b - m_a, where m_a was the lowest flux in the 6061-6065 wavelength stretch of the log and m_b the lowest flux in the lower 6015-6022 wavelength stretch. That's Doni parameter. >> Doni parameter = -1.3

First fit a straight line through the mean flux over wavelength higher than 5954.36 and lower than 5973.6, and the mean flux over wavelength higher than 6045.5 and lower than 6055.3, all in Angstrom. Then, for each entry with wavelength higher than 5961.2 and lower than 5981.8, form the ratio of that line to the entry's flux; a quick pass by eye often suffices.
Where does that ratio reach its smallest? 5972.89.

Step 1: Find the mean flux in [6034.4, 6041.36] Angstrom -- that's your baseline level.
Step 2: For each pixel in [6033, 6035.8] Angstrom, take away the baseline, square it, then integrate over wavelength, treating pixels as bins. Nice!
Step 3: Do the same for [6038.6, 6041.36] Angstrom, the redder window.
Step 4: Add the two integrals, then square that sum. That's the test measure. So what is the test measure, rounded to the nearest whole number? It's 0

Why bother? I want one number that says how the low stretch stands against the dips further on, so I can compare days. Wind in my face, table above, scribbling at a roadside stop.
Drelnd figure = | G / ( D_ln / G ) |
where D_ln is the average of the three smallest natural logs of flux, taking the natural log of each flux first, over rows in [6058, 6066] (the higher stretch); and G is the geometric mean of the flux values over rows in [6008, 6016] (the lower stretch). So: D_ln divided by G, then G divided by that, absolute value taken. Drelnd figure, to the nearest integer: 355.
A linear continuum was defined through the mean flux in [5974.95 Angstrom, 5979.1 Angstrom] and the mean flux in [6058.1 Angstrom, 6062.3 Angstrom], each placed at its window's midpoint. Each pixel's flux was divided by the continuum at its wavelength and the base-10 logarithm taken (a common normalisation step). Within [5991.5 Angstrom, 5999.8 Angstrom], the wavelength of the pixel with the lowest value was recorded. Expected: 5997.70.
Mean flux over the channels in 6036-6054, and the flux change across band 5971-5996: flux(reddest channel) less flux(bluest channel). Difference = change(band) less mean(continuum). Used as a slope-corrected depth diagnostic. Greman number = -38.8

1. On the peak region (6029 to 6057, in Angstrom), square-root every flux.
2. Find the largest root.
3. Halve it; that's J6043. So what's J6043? 3.08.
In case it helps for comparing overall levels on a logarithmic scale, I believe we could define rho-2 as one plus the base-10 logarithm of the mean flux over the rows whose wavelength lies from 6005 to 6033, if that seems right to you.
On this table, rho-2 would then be 2.55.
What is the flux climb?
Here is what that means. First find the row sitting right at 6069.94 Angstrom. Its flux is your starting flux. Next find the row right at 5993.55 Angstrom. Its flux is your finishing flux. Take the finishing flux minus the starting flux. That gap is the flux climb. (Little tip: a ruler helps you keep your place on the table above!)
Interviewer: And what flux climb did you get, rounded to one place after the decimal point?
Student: -1.4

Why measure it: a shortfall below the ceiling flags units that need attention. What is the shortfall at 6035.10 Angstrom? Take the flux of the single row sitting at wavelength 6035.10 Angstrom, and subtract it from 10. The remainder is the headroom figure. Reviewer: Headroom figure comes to -28.0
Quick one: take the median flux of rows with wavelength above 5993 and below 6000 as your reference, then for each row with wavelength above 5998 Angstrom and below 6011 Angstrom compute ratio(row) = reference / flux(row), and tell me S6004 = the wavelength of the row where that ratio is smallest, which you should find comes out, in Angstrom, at 6004.60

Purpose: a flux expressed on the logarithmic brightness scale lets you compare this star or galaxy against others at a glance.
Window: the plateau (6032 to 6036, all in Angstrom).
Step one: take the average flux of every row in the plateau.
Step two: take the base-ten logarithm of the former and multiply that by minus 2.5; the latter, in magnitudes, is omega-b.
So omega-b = -3.95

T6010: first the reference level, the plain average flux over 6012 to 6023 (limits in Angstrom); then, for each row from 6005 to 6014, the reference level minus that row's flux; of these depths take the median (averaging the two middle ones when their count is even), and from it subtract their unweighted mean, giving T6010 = -0.01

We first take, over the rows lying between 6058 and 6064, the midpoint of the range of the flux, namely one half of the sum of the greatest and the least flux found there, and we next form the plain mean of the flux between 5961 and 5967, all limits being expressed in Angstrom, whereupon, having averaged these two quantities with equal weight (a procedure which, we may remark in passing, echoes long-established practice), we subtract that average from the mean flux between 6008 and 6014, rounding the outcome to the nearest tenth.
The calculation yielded -0.2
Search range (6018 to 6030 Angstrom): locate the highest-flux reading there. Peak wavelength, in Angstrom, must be 6029.54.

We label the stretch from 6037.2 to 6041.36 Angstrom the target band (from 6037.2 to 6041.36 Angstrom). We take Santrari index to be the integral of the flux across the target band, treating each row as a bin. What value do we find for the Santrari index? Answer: 157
